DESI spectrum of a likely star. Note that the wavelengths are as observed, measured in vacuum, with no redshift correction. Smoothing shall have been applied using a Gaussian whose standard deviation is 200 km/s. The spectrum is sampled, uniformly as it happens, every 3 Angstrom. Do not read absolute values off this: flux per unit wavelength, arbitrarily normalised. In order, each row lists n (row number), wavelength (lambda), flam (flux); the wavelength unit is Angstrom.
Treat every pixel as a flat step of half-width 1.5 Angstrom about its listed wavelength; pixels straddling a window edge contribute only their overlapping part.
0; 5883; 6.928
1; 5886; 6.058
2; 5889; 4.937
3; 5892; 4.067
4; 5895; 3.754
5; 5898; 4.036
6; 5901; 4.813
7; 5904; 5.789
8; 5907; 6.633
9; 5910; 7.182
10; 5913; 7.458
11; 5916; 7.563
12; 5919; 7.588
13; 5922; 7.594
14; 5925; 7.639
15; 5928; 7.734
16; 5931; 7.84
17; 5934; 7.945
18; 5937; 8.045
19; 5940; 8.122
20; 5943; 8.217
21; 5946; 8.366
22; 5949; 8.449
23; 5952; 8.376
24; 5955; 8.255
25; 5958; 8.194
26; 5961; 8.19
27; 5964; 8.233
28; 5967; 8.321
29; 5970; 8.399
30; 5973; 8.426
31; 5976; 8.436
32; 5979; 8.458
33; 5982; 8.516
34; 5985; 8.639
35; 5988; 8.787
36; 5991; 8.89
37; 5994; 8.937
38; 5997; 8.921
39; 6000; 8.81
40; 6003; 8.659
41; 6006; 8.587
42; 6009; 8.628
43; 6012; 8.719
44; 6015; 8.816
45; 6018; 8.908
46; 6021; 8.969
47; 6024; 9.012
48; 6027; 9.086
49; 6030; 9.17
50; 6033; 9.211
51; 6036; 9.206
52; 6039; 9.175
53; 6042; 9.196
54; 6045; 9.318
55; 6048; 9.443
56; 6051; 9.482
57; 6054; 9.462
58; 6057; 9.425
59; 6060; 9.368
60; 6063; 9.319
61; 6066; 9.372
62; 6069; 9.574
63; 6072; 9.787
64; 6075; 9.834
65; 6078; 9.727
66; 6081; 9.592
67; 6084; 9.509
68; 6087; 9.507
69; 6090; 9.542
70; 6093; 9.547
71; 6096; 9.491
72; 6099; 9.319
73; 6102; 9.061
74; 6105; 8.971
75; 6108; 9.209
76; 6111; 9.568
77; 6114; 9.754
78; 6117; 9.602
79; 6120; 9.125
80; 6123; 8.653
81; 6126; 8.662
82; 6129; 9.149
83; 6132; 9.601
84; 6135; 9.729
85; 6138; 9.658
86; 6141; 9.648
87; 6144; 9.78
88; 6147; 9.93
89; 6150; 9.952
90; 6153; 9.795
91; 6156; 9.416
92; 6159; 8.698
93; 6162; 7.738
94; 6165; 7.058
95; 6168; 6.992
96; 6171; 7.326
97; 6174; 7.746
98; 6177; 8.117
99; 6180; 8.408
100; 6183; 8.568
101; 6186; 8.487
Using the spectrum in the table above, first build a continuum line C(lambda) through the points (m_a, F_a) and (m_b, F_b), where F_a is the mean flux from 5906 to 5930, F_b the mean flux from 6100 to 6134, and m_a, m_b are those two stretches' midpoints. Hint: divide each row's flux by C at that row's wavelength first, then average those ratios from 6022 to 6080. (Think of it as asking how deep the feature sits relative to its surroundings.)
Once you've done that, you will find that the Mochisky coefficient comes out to 1.09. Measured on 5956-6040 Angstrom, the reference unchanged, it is 1.07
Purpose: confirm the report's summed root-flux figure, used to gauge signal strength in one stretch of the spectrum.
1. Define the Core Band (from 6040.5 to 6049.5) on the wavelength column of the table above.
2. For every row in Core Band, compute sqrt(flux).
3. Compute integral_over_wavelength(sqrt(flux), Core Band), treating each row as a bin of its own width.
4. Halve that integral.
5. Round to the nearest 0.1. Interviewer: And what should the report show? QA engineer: 13.7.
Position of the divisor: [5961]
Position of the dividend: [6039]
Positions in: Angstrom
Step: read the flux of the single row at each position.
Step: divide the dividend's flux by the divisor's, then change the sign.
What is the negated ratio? -1.12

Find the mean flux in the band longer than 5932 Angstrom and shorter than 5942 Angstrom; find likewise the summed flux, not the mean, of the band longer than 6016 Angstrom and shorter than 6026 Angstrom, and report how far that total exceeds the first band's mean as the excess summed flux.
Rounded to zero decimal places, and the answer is 19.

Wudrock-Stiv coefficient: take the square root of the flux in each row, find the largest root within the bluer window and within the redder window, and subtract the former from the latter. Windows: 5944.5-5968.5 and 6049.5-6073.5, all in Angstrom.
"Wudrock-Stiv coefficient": 0.22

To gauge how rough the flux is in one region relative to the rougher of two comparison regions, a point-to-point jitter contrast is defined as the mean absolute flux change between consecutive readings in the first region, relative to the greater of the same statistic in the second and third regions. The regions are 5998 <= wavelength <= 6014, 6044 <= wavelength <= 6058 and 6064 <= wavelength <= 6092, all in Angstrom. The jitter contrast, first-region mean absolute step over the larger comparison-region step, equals 0.86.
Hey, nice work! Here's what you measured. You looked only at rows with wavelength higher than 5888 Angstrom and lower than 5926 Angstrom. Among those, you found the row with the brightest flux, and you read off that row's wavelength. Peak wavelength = 5925 Angstrom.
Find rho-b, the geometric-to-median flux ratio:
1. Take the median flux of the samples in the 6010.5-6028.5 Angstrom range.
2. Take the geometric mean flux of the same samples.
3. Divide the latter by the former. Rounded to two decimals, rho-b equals 1.00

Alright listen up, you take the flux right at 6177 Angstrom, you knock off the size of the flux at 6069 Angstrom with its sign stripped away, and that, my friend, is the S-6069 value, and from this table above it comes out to -1.5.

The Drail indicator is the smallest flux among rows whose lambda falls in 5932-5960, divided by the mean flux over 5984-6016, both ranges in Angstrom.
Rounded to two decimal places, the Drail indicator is 0.91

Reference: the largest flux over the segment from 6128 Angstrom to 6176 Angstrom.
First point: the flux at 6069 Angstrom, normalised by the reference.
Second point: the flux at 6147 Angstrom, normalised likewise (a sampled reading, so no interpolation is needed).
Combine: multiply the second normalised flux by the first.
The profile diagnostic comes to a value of 0.96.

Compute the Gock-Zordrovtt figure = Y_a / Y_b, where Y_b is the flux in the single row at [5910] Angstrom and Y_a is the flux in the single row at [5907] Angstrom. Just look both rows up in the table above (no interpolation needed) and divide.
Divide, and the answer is 0.92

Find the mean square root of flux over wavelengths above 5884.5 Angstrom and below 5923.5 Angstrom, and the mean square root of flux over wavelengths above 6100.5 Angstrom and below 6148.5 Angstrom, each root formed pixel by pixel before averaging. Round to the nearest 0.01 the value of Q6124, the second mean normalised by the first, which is 1.26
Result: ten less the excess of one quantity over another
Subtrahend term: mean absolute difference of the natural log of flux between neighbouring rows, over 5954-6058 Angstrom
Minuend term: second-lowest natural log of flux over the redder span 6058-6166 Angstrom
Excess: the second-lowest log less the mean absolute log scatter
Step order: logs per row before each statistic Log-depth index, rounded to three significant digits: 7.96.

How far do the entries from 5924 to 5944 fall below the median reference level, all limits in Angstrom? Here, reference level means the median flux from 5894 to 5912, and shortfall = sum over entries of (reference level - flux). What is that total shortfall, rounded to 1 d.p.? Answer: -18.4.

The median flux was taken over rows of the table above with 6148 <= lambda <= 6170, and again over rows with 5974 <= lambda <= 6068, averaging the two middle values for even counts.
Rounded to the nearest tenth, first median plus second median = 17.7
